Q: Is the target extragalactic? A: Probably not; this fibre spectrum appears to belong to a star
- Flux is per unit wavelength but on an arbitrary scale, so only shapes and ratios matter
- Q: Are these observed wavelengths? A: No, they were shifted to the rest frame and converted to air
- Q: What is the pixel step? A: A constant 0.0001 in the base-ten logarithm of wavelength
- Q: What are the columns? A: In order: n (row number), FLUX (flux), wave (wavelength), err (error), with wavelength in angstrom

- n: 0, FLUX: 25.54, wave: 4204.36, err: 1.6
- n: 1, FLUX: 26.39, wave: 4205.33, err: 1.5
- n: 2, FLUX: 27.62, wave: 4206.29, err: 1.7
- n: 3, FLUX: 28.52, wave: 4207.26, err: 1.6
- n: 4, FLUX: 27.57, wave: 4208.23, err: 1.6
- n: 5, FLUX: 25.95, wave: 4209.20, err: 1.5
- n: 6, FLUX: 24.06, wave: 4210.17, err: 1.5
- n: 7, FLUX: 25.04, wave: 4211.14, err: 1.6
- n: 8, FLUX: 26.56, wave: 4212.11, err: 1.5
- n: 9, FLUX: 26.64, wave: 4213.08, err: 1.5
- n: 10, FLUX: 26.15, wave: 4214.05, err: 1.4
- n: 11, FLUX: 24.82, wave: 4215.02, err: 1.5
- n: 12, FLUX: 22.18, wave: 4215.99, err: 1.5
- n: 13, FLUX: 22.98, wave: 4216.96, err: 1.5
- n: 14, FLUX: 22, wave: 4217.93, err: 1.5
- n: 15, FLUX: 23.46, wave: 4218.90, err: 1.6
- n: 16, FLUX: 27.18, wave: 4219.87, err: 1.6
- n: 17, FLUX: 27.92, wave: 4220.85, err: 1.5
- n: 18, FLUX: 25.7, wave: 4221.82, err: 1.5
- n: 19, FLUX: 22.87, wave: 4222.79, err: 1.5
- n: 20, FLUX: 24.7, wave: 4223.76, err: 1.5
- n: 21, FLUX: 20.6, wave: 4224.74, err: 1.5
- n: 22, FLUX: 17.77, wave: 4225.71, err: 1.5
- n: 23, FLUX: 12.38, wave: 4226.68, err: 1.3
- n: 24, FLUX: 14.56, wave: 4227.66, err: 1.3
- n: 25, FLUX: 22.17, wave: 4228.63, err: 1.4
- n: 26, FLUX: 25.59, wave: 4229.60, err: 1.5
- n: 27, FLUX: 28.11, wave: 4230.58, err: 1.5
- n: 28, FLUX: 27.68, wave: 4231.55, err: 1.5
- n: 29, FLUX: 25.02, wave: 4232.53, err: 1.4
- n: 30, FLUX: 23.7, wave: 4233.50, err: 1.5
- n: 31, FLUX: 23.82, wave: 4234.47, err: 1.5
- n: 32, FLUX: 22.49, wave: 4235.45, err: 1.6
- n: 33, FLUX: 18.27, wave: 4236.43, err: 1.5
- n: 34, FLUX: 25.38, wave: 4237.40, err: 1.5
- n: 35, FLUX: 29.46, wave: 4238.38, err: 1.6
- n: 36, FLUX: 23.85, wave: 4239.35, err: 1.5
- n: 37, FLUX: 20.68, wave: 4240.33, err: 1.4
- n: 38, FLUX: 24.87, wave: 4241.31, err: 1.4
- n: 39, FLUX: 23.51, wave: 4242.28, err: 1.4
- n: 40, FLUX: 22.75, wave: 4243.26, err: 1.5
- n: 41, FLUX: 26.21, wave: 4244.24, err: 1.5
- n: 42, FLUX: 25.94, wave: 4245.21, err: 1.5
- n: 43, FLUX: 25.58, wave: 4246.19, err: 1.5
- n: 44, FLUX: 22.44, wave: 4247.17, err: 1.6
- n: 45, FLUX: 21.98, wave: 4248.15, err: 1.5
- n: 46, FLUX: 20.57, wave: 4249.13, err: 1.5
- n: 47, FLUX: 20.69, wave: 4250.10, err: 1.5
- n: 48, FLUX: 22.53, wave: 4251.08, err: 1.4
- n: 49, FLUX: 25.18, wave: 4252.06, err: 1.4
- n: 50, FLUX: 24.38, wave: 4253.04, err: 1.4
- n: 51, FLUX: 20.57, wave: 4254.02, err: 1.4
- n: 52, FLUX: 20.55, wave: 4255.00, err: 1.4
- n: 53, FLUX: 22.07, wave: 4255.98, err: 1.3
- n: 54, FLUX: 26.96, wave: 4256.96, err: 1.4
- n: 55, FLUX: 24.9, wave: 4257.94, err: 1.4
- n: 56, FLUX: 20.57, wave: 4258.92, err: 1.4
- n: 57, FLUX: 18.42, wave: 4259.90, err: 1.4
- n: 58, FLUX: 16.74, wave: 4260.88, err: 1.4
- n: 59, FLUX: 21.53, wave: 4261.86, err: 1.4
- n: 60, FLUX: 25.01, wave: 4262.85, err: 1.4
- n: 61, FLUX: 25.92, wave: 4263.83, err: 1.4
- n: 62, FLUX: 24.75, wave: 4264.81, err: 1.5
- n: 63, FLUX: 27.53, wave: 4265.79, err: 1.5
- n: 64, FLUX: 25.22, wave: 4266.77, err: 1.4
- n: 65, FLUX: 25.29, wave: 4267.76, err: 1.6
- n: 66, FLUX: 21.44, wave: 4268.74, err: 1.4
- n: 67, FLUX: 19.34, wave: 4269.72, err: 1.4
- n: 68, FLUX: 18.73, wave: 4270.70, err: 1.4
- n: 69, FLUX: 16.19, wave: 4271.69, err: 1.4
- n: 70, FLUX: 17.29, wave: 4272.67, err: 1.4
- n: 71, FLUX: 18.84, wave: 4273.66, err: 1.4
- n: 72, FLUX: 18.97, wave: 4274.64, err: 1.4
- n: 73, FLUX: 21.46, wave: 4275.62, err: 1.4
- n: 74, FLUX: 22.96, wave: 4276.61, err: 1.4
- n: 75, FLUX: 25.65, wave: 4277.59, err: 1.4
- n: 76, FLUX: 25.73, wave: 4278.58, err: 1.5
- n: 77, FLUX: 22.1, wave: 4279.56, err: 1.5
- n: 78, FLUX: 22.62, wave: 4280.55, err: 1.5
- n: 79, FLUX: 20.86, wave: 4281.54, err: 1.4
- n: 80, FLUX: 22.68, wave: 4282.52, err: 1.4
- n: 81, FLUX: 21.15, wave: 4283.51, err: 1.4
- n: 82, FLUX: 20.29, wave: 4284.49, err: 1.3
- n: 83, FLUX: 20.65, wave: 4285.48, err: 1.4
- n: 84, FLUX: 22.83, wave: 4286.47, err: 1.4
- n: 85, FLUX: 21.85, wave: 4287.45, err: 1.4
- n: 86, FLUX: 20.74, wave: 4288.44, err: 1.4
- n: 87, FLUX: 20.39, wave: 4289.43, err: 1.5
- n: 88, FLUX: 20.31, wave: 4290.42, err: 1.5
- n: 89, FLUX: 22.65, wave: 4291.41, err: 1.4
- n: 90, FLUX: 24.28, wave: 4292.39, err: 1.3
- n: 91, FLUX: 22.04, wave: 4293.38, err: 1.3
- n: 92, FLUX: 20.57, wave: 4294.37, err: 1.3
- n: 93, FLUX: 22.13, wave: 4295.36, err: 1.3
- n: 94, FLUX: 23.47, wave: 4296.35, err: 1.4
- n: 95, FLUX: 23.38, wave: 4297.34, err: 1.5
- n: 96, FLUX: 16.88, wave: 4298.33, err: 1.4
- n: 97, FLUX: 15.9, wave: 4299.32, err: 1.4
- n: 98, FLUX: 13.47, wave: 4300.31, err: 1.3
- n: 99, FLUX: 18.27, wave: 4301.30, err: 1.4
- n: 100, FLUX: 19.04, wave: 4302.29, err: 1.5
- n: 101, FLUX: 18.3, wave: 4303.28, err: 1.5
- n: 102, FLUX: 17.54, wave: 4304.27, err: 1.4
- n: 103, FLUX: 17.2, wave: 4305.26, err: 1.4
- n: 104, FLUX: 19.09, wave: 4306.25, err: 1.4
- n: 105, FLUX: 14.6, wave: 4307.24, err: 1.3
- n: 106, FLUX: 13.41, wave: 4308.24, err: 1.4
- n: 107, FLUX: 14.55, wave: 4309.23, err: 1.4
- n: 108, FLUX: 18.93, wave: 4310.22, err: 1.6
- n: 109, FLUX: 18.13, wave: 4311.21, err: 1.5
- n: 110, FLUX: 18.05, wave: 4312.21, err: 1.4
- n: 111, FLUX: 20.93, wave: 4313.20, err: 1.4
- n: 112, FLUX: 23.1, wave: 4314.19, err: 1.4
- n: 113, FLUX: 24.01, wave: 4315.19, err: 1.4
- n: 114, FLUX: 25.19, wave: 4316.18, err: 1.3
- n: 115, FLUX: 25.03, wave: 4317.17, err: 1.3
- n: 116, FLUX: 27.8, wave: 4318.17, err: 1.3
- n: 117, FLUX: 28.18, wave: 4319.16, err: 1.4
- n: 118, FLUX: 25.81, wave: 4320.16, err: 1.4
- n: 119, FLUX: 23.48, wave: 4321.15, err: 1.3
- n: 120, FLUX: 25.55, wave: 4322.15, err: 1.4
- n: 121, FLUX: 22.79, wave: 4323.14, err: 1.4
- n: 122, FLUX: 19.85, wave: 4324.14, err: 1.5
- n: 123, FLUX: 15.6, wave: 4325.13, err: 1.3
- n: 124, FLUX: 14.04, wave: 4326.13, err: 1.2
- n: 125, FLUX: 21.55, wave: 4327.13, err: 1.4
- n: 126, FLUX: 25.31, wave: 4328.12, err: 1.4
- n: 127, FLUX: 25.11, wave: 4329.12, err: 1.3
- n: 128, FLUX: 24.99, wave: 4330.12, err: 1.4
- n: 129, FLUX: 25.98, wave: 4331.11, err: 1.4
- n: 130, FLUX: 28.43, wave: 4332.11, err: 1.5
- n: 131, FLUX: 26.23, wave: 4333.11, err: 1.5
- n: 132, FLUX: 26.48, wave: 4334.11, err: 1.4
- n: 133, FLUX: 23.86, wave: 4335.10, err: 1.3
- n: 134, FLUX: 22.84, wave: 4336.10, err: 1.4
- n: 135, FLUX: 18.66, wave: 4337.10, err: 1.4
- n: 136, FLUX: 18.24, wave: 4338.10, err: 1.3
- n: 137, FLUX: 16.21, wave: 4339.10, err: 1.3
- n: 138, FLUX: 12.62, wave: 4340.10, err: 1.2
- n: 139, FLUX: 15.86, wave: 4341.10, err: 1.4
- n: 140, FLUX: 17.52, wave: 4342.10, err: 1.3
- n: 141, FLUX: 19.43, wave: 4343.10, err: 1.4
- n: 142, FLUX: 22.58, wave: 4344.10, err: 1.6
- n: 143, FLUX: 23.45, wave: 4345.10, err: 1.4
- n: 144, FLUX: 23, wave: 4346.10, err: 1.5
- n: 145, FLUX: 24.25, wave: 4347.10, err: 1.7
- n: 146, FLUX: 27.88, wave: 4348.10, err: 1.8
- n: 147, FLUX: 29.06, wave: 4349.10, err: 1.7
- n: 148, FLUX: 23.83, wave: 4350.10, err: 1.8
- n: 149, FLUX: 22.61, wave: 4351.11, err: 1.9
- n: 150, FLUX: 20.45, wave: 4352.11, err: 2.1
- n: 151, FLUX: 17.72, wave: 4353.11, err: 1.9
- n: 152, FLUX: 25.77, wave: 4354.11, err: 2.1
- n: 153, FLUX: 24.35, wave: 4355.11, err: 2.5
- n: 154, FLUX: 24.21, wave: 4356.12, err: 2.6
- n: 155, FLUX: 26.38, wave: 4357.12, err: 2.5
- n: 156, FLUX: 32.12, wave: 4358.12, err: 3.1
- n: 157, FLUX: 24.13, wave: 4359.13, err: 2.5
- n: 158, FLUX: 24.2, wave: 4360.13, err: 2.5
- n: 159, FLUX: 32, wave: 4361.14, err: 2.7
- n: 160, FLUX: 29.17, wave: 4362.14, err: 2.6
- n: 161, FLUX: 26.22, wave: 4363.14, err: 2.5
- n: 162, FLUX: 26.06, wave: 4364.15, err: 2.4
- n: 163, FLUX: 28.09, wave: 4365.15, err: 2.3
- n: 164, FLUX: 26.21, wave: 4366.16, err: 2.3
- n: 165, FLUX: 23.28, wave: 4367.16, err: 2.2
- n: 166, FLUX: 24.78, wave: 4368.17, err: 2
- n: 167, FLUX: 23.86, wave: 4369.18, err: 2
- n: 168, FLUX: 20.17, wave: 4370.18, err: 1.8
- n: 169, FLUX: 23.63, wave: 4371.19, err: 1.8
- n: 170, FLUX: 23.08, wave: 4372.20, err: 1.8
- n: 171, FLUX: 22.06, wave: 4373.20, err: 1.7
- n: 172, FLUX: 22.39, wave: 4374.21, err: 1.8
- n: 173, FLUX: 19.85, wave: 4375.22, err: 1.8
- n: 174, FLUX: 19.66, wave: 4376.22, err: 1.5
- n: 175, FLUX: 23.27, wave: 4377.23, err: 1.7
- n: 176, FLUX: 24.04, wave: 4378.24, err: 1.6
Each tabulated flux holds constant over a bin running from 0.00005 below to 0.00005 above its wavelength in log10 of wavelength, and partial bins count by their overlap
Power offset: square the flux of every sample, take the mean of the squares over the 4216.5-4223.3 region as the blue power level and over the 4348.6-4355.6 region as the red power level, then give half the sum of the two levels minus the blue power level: -25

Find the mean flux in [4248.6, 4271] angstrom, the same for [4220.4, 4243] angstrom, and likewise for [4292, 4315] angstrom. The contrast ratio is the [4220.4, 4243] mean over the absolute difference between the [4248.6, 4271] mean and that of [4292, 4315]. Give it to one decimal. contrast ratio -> 6.2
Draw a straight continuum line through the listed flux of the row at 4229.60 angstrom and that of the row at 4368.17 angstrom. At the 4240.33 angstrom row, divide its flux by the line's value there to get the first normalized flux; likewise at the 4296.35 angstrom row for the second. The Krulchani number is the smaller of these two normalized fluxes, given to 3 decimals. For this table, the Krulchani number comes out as 0.810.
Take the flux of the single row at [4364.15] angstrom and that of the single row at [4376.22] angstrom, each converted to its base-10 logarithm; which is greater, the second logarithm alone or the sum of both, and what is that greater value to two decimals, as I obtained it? 2.71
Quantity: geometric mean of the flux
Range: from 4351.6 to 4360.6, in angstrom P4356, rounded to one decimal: 24.1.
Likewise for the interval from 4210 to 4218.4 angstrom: 24.4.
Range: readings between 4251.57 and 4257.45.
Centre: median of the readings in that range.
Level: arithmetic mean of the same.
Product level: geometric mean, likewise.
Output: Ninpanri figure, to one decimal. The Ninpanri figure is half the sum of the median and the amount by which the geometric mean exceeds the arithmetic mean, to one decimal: 11.6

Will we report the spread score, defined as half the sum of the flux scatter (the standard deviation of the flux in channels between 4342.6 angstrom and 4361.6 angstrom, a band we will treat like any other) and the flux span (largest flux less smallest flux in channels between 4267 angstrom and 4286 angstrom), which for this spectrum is 6.6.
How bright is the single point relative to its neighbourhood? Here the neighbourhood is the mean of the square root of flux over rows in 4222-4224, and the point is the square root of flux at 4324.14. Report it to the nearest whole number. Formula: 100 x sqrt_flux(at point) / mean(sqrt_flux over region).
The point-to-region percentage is 91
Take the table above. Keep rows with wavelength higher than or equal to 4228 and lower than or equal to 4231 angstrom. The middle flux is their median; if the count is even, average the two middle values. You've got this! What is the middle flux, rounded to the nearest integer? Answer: 26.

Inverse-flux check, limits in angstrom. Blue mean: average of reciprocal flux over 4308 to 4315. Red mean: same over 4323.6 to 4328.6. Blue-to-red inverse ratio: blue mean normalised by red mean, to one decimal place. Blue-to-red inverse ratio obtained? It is 1.0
